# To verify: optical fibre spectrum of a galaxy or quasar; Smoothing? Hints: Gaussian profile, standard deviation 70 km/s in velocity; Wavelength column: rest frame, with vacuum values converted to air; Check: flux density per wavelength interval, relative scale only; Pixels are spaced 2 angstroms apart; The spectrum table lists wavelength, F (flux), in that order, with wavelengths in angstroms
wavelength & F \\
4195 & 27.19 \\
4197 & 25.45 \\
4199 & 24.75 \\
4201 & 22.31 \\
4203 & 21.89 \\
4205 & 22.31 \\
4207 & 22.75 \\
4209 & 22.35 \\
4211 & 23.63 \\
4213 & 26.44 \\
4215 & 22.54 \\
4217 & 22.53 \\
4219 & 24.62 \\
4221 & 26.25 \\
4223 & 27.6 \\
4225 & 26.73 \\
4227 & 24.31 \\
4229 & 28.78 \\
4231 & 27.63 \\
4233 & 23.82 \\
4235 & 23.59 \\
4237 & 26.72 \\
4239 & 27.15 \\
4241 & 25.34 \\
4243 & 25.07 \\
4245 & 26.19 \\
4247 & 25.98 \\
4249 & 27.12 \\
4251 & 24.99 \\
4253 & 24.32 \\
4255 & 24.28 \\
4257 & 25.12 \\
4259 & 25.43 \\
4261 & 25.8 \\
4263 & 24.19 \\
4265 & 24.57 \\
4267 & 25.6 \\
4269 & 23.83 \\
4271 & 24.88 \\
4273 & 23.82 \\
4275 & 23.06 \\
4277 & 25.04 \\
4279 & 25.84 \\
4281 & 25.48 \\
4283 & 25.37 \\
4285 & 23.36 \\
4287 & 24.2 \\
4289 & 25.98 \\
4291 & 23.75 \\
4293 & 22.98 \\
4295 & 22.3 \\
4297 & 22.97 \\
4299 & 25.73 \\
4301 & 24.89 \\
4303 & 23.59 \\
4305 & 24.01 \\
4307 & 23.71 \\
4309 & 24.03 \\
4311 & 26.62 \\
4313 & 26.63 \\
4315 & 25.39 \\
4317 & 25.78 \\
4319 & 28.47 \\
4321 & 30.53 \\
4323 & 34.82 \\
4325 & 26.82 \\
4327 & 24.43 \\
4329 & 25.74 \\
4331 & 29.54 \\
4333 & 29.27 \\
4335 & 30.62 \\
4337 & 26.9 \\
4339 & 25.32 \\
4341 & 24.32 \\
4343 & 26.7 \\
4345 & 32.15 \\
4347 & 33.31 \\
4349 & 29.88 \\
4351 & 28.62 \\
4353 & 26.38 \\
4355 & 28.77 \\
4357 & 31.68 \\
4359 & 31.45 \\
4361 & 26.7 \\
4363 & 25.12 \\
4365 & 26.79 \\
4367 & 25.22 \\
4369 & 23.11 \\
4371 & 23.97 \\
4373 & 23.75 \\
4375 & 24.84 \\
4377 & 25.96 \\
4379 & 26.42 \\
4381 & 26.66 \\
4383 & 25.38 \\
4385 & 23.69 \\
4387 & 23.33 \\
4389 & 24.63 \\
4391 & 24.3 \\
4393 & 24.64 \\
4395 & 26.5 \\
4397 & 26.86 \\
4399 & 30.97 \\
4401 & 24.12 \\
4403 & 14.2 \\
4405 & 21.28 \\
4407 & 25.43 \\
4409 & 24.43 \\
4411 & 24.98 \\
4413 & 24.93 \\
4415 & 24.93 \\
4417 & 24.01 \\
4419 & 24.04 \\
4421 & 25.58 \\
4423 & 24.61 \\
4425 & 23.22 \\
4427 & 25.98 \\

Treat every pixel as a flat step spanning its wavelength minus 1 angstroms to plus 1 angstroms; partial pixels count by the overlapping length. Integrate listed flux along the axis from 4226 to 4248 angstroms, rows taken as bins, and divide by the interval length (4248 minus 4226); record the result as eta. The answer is 26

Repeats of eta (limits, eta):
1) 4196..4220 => 23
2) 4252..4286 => 25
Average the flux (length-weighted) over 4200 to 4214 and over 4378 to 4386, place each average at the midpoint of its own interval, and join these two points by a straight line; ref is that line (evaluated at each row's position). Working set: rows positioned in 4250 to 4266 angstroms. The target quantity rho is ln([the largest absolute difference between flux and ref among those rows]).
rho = 0.67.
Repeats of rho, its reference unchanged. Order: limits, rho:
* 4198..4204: 0.57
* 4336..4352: 2.11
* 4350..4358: 1.87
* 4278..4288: 0.55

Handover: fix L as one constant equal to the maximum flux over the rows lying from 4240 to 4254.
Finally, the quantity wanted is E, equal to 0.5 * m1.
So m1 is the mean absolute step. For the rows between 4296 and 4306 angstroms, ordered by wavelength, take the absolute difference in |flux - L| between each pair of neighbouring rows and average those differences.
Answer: 0.7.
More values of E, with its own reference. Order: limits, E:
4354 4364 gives 1.1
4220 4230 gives 0.5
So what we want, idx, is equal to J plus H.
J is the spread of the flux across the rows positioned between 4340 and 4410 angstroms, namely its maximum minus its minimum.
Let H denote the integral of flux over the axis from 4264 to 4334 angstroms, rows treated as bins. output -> 1805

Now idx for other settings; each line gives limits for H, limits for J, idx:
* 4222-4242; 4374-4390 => 527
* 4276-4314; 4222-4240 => 938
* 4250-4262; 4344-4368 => 308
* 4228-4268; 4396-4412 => 1040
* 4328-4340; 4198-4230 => 342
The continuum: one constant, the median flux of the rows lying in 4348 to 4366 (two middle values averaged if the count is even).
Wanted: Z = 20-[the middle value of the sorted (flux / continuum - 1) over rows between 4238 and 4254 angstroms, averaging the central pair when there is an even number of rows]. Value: 20.1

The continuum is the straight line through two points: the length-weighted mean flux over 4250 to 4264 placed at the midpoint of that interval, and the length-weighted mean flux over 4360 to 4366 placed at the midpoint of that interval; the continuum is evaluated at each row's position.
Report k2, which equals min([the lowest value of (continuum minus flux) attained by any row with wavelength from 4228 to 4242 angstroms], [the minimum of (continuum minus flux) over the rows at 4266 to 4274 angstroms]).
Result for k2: -4.3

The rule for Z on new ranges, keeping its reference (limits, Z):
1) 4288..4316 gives 20.2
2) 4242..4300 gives 20.1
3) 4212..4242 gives 20.1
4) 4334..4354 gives 20.0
